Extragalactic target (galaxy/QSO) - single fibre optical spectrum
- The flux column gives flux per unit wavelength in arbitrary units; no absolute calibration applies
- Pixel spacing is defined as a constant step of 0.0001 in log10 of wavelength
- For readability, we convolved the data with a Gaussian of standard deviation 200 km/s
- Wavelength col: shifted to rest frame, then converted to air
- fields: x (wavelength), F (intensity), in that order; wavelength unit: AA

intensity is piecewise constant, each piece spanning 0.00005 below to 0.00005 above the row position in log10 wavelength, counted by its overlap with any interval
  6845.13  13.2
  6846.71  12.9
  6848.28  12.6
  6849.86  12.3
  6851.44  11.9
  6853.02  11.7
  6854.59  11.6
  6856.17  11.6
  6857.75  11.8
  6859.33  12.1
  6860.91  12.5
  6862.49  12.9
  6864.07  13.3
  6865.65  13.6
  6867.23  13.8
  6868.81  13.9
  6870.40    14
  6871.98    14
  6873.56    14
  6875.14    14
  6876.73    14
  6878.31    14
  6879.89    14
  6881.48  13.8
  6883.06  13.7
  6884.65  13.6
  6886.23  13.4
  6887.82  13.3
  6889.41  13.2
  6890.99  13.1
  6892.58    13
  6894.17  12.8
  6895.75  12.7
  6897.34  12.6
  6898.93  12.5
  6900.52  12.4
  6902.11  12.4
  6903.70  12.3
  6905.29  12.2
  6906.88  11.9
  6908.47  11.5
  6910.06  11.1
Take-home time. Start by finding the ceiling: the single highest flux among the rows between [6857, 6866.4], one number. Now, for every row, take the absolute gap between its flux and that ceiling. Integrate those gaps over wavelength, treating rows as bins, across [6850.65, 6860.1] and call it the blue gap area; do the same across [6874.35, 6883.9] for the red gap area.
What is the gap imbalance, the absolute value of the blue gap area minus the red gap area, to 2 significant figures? 14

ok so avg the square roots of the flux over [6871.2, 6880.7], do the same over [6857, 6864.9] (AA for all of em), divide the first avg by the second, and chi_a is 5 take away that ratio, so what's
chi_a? 3.94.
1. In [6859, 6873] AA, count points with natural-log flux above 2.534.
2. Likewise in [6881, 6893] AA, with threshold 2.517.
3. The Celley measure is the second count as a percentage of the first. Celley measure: 114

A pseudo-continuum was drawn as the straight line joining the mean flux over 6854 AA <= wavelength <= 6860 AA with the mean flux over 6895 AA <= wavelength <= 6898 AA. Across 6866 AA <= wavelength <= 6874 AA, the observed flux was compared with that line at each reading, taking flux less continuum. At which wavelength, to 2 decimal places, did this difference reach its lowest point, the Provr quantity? 6867.23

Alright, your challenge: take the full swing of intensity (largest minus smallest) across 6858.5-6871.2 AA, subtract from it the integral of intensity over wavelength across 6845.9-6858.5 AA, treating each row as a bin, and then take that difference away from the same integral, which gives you 302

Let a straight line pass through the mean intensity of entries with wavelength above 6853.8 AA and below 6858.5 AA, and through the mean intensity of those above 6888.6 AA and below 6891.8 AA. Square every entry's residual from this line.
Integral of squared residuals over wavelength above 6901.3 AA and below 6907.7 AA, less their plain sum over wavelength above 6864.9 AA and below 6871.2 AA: 5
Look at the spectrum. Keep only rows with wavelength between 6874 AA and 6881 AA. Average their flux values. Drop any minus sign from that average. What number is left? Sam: 14.0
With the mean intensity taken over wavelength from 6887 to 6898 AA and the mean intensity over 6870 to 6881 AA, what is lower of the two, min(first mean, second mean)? 13.0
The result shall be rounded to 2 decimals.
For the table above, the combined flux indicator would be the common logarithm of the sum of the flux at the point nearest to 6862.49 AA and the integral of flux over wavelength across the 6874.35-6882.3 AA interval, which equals 2.09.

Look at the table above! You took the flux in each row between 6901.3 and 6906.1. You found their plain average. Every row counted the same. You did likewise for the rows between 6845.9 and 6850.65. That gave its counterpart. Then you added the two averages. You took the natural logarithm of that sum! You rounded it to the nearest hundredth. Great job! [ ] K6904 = 3.21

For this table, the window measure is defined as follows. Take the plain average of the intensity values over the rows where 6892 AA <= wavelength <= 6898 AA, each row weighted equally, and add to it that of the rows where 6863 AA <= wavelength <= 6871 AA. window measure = 26.5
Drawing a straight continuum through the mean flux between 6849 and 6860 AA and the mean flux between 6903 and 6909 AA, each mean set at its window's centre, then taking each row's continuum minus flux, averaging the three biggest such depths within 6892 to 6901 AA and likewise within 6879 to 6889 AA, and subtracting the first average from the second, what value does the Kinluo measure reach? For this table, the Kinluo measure -1.0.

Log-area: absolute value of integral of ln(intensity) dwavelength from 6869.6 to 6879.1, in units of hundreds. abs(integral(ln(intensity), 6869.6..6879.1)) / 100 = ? 0.251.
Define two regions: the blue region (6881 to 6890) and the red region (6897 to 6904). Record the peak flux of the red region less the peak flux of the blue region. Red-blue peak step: -1.2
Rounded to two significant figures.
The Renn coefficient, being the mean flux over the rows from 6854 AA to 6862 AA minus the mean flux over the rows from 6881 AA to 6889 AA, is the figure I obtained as -1.6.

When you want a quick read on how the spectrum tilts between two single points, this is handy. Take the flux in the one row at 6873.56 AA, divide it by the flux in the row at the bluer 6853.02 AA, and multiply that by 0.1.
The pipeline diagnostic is 0.120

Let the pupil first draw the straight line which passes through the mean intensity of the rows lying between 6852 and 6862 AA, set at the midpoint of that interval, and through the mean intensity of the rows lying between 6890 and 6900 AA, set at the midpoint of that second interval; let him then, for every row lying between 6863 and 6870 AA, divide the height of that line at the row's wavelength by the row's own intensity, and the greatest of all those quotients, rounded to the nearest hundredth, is 0.91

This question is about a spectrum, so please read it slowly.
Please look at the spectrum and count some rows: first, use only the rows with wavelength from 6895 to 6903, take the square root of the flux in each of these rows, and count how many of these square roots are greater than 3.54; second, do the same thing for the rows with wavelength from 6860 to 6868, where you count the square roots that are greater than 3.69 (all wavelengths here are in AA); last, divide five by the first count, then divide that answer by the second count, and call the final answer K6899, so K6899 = 2.5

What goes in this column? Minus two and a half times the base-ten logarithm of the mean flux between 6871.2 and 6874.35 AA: -2.87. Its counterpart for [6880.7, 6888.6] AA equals -2.83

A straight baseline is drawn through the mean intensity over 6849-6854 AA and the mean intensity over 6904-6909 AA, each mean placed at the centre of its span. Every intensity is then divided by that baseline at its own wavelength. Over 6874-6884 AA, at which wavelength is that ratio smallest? 6883.06 AA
